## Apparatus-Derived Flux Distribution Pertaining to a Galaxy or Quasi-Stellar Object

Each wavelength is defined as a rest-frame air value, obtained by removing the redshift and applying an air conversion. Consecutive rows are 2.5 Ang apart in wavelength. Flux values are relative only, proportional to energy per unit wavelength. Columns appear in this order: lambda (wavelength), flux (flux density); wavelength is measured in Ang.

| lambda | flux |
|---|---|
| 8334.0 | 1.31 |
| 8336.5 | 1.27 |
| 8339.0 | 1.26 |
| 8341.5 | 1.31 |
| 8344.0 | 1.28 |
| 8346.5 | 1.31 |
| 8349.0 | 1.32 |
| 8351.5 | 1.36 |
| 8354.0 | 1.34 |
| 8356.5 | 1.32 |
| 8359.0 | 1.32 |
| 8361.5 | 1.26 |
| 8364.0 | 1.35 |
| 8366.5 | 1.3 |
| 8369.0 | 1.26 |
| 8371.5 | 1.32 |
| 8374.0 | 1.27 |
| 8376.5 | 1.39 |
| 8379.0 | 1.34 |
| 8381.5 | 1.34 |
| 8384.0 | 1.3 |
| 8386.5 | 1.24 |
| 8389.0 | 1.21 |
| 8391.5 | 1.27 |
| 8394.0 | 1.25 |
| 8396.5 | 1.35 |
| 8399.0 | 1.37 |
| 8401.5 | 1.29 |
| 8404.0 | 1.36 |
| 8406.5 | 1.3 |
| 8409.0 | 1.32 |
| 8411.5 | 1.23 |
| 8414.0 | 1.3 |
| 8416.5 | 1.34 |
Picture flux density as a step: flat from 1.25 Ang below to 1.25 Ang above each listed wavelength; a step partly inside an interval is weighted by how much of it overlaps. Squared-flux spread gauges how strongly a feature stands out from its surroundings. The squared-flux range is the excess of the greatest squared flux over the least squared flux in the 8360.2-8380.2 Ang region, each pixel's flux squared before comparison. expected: 0.34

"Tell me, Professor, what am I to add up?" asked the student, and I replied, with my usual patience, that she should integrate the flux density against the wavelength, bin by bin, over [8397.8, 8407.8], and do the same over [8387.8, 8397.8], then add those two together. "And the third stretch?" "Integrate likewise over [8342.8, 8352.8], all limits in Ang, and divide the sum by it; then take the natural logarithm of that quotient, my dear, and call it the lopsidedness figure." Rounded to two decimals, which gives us 0.68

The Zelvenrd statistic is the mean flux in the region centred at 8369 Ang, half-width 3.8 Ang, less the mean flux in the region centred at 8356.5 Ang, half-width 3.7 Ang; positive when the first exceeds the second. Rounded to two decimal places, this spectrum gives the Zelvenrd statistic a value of -0.03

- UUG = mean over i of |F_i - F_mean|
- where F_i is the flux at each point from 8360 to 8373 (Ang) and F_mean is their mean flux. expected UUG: 0.030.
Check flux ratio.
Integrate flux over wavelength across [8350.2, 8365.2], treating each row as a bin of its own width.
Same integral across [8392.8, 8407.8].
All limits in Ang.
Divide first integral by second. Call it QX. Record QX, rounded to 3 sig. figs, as 1.00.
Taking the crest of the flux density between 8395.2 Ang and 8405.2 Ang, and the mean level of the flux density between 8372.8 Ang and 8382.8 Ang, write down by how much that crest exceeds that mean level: 0.035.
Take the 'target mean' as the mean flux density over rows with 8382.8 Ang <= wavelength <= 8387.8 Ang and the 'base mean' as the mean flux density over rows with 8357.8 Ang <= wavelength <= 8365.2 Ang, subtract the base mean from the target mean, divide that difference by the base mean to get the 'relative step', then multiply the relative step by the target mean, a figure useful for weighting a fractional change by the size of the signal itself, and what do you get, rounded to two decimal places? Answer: -0.04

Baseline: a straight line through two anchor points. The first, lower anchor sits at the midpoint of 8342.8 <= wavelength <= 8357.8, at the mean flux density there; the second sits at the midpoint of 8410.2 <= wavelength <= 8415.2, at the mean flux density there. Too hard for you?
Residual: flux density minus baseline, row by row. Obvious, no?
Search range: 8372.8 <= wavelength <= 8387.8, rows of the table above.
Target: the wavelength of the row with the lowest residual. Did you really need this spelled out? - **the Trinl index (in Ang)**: 8386.5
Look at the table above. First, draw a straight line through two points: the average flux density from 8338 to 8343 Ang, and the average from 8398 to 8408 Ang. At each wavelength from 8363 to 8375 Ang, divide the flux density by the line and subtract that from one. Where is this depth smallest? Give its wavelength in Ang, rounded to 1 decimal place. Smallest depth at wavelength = 8364.0 Ang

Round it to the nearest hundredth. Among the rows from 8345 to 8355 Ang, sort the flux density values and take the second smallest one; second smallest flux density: 1.32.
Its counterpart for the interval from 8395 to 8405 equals 1.35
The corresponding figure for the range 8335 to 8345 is 1.27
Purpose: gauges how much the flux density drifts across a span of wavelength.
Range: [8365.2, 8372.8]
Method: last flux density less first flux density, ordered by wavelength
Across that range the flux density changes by 0.020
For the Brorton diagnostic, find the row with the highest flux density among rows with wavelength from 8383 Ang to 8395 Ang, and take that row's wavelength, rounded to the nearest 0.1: 8384.0 Ang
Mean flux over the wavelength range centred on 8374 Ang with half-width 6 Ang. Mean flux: 1.32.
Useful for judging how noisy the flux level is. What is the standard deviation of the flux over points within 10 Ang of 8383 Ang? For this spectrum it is 0.06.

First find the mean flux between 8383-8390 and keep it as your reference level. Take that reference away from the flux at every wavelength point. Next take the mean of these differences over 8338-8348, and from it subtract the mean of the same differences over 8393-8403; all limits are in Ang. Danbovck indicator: -0.03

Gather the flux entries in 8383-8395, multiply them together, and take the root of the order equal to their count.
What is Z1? 1.25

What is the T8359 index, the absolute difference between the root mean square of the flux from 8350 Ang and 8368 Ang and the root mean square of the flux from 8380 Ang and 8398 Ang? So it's 0.041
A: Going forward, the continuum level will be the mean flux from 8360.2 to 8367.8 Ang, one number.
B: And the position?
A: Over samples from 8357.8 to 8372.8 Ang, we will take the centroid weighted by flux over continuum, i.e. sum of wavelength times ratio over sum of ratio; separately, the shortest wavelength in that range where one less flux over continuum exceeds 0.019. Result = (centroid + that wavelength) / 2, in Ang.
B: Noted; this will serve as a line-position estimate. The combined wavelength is 8363.4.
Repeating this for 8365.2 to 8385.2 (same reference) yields 8372.2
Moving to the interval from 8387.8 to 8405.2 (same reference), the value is 8392.8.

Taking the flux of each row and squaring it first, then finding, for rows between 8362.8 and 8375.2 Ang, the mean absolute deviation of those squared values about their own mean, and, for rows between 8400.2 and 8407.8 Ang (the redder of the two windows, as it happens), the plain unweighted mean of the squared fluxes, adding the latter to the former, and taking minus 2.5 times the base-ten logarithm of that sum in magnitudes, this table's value -0.643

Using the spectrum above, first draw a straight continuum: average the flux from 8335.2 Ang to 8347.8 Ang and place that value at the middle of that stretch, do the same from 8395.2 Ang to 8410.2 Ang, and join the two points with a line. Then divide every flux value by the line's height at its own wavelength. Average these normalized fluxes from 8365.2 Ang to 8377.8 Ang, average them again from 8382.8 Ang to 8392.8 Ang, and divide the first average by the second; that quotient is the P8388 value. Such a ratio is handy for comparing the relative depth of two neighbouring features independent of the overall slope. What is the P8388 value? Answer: 1.052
